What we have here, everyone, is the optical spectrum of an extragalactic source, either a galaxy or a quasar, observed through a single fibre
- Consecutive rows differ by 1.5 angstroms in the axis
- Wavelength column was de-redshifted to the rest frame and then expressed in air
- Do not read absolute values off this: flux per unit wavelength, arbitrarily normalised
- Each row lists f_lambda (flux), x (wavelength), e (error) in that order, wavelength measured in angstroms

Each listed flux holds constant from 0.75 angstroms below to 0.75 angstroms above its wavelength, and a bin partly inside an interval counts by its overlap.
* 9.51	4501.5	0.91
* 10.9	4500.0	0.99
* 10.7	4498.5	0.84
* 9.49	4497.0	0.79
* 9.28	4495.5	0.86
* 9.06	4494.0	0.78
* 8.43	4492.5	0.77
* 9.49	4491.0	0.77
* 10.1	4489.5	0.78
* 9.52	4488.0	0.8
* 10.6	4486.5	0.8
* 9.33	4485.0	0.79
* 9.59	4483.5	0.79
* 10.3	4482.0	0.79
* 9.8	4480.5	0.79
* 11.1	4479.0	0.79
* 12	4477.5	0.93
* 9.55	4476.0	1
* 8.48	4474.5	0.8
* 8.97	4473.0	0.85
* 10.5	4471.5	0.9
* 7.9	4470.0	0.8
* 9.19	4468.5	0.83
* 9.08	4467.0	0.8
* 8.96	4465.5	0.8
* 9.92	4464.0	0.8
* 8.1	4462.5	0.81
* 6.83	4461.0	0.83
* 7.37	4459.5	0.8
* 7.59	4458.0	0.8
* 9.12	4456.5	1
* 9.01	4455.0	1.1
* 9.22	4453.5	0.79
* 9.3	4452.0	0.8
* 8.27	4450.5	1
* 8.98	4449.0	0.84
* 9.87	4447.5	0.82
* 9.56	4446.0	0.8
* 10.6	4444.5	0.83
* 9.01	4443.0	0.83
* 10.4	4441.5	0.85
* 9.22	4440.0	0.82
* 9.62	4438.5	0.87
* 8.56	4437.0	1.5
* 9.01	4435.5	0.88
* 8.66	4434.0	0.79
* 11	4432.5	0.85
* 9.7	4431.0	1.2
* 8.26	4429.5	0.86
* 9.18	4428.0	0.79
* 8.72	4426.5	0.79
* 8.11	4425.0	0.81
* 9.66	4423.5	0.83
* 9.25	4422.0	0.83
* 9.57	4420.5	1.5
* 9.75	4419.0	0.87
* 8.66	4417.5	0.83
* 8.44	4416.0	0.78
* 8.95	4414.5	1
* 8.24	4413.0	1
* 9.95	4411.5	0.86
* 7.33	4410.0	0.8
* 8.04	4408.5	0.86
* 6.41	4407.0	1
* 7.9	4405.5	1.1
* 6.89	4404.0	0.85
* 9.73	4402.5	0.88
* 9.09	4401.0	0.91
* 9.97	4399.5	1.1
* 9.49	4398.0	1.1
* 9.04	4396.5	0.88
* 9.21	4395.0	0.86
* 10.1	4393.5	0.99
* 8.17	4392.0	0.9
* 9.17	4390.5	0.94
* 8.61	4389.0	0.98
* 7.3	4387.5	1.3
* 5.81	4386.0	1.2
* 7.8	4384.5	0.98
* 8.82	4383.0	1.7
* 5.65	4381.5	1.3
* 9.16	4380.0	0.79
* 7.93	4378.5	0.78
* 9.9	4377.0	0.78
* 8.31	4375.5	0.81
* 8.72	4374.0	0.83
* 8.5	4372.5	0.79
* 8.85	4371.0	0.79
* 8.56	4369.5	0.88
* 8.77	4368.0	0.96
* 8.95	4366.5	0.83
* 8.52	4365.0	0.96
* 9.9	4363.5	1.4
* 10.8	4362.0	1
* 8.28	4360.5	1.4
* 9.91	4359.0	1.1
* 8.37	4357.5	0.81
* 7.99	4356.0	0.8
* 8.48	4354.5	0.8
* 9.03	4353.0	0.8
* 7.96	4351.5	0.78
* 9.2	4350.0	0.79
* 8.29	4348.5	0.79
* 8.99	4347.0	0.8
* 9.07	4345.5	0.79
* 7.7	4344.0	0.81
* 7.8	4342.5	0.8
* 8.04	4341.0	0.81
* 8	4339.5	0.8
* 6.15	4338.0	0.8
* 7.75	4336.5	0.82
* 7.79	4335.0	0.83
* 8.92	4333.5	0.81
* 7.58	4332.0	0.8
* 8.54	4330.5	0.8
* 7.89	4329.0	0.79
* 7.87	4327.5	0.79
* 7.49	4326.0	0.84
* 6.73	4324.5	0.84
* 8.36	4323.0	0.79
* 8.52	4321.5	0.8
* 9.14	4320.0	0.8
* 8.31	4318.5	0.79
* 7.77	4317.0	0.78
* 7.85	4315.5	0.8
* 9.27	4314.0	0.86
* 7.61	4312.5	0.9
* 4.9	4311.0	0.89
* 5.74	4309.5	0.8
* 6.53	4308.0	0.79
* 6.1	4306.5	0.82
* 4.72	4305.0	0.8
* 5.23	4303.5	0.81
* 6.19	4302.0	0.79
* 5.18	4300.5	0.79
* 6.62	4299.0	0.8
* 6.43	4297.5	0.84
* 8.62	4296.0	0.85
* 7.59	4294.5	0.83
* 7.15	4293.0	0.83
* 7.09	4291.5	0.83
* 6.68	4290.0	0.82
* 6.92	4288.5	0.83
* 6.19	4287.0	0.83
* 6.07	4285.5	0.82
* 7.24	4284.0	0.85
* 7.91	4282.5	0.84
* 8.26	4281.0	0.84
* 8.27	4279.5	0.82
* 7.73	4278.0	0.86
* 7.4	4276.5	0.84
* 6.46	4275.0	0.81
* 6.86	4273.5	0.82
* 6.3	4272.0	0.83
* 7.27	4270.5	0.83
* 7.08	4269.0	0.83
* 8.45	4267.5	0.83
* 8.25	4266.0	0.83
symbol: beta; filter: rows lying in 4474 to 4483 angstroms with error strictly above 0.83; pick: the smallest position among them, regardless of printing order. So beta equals 4476.0 angstroms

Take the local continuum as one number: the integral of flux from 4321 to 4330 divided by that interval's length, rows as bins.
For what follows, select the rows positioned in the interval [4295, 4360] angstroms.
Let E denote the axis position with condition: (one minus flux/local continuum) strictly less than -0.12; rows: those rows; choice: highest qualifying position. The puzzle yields 4359.0 angstroms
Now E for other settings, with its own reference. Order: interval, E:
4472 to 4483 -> 4482.0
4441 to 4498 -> 4497.0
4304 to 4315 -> 4314.0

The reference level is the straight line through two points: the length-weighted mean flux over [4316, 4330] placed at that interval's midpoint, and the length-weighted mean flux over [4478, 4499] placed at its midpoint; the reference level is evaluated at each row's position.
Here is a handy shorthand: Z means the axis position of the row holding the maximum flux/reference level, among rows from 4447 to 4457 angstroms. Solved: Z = 4447.5 angstroms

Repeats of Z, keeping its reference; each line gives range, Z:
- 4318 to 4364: 4362.0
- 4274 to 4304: 4296.0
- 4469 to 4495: 4477.5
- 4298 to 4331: 4314.0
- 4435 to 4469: 4444.5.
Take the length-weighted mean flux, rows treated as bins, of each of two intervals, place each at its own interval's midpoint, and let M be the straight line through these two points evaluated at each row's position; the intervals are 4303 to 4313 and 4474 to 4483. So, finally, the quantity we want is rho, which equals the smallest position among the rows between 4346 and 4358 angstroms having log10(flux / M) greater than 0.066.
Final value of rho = 4347.0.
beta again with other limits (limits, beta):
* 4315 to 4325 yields 4324.5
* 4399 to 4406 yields 4399.5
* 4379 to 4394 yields 4381.5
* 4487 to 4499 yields 4495.5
